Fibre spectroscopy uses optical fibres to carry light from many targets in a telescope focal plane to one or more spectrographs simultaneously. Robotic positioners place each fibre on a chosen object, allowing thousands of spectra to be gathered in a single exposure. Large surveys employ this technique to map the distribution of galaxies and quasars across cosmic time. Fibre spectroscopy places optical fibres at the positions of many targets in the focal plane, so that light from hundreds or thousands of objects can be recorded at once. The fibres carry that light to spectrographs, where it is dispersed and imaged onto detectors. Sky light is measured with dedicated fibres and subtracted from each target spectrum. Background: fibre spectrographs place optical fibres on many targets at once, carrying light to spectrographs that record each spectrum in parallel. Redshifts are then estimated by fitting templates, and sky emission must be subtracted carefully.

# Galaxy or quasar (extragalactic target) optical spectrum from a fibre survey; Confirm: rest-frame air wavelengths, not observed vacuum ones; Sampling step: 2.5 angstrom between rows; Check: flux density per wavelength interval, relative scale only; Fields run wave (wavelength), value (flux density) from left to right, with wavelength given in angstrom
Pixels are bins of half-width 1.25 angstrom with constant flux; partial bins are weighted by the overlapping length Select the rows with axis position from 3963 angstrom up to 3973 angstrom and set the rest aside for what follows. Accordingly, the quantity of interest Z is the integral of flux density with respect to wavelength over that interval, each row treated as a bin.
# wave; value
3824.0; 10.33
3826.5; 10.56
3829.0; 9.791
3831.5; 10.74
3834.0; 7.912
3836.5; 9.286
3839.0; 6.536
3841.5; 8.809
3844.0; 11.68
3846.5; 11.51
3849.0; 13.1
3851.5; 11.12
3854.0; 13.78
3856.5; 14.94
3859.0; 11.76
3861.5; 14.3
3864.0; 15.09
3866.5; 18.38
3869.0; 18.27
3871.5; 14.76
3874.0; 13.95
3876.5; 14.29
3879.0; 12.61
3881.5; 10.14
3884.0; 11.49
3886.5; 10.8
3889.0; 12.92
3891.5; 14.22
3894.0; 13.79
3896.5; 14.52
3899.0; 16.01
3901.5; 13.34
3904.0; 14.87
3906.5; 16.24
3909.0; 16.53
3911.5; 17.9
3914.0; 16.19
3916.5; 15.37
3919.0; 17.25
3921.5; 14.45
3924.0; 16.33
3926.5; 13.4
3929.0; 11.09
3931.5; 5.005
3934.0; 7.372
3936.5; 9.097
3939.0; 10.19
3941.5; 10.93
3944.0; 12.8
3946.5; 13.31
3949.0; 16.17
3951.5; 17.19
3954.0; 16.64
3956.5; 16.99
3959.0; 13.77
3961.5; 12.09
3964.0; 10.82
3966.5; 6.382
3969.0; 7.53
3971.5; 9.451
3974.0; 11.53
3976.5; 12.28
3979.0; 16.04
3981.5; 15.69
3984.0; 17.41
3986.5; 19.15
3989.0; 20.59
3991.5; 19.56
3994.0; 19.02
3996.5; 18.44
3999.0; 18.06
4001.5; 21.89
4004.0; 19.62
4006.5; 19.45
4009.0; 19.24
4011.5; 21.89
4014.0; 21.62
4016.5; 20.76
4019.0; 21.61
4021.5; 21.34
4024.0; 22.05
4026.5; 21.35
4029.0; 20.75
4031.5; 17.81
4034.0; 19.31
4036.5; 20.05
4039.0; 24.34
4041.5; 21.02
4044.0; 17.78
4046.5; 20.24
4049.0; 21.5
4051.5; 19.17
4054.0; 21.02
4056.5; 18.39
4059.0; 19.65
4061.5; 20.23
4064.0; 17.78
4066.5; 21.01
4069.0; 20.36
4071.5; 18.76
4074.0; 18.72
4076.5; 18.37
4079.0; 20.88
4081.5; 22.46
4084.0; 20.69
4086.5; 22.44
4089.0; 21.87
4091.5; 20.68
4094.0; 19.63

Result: 86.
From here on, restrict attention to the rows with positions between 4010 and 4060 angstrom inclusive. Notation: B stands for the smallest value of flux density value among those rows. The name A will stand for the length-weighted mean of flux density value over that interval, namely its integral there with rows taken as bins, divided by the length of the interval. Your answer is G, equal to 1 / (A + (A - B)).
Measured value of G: 0.043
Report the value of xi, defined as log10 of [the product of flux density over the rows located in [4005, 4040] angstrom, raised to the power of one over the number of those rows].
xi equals 1.32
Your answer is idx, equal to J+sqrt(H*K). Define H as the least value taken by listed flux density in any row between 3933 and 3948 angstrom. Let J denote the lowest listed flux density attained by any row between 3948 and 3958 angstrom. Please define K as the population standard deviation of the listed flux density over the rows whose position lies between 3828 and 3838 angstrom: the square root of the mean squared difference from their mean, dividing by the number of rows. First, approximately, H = 7.372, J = 16.17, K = 1.0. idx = 18.9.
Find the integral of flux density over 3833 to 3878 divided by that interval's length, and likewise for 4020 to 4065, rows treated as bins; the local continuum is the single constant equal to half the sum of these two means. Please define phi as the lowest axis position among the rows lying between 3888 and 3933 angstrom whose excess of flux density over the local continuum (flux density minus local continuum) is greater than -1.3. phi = 3899.0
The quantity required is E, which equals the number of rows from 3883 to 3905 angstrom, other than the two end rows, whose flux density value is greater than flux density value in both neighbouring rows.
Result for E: 2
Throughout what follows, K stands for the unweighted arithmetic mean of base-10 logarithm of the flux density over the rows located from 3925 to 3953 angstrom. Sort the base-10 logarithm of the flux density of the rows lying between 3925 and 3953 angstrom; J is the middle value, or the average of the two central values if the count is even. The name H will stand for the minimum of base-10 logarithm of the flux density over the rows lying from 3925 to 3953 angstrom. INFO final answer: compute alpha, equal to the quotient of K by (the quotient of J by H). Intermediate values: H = 0.7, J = 1.04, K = 1.04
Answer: 0.69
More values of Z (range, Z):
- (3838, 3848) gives 98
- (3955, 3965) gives 136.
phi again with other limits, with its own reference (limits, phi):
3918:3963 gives 3919.0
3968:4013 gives 3979.0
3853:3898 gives 3866.5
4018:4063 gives 4019.0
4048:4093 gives 4049.0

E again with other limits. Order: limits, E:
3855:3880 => 2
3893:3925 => 3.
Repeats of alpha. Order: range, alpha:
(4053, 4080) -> 1.25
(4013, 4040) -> 1.24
